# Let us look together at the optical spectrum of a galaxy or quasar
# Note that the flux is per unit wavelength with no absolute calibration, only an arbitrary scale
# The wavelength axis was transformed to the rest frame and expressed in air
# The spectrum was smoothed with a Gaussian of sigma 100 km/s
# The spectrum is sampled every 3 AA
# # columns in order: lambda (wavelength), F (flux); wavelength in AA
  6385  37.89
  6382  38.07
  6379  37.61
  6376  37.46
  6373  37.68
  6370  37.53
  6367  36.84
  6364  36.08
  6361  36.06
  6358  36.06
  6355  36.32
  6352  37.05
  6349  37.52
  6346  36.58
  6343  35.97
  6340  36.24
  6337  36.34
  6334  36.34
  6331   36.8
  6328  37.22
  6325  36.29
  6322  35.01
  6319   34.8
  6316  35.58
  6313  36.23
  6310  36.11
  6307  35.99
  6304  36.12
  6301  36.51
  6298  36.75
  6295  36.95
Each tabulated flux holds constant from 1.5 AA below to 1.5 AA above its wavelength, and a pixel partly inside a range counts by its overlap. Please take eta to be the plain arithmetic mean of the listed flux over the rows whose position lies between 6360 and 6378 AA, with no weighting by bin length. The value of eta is 36.94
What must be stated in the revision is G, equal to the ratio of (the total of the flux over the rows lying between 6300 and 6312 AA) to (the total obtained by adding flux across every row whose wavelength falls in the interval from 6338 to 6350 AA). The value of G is 0.99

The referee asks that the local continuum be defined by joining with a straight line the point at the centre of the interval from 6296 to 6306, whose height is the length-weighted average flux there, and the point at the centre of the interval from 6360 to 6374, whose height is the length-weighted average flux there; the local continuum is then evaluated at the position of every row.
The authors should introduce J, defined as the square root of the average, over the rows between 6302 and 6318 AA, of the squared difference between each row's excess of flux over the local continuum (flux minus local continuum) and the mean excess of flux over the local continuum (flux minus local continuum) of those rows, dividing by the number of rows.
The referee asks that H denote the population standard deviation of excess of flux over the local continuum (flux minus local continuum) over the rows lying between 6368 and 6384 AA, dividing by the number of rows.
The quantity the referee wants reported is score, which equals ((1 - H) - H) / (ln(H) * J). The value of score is -1.6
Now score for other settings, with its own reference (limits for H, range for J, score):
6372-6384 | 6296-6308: -1.2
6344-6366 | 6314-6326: 0.3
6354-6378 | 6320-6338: 0.9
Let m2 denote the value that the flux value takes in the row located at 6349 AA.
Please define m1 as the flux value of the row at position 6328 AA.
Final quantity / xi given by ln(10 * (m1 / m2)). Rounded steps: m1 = 37.22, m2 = 37.52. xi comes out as 2.29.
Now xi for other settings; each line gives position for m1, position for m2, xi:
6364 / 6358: 2.30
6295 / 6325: 2.32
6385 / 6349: 2.31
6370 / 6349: 2.30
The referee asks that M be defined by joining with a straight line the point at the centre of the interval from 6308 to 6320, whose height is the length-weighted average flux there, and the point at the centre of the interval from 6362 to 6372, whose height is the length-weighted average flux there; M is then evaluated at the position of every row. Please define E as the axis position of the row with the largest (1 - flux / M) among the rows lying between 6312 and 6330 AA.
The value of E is 6319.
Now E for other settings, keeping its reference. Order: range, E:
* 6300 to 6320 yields 6319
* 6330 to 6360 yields 6358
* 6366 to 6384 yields 6367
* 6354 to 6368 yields 6364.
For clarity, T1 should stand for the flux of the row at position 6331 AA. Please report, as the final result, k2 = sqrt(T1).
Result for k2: 6.07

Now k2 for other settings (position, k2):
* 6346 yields 6.05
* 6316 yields 5.96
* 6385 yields 6.16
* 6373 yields 6.14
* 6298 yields 6.06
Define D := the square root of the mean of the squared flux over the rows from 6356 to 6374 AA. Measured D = 36.7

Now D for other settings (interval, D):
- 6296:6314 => 36.3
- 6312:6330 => 35.9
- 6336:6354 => 36.6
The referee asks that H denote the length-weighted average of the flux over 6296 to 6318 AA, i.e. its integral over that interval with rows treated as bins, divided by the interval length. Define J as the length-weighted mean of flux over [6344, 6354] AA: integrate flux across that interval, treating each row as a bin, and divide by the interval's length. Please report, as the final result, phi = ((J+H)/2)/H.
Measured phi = 1.01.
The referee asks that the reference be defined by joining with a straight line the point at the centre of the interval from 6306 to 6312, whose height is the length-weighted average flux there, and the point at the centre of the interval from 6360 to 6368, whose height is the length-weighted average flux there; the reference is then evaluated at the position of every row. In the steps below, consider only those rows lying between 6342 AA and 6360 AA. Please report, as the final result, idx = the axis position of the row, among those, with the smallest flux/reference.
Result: 6343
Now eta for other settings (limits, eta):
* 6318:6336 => 36.08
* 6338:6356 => 36.61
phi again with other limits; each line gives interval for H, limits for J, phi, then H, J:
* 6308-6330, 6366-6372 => 1.02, 35.9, 37.3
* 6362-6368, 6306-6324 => 0.99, 36.4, 35.6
